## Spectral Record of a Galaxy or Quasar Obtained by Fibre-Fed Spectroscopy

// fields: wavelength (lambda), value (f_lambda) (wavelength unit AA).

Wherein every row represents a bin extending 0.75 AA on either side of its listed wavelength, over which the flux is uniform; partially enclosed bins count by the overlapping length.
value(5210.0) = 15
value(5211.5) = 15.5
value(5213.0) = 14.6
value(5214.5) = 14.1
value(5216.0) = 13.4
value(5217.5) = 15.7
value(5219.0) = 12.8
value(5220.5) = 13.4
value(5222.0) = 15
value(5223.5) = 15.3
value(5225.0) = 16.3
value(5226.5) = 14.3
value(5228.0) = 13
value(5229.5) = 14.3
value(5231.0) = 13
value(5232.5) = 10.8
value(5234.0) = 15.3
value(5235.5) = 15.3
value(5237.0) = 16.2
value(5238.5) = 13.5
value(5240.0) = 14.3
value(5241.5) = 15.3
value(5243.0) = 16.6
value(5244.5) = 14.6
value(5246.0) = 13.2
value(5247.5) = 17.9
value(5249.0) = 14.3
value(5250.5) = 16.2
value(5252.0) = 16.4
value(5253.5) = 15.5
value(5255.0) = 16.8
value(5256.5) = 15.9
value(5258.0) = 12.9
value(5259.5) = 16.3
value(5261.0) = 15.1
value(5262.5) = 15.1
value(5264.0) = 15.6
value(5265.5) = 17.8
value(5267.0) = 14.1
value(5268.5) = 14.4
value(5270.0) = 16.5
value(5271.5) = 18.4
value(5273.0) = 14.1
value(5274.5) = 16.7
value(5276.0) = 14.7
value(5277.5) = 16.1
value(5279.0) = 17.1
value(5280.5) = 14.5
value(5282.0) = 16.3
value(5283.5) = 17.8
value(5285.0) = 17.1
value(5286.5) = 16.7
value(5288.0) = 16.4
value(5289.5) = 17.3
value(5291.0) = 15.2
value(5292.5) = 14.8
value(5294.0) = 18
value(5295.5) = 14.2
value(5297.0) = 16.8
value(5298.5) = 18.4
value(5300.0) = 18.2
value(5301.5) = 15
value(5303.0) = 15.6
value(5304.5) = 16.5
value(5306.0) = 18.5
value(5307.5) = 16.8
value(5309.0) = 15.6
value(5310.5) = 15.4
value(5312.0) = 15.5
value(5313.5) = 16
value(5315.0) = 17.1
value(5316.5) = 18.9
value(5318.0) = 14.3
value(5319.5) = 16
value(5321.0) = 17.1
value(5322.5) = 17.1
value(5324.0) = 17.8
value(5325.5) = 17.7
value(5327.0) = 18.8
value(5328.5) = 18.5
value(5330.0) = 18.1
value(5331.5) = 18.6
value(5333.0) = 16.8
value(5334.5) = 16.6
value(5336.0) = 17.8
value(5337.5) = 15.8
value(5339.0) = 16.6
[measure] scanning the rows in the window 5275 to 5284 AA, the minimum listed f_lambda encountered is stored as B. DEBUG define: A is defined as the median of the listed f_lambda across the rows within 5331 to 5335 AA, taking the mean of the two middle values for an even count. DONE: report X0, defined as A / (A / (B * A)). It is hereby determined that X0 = 244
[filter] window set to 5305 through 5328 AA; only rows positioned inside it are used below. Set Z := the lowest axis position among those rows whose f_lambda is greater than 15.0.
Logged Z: 5306.0 AA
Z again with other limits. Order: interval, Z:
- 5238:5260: 5241.5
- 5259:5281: 5259.5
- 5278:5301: 5279.0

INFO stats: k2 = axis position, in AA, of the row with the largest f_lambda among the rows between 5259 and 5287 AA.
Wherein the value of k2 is 5271.5 AA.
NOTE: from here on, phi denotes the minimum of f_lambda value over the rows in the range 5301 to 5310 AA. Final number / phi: 15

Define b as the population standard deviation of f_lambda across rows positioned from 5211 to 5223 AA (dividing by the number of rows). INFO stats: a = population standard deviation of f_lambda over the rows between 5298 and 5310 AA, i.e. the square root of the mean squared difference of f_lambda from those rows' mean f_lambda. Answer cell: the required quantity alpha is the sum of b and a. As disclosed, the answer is 2.30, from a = 1.30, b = 1.0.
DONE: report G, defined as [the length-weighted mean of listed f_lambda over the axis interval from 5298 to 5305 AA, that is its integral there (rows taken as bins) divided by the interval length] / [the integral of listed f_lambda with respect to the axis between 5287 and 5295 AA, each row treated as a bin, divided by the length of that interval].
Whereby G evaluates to 1.02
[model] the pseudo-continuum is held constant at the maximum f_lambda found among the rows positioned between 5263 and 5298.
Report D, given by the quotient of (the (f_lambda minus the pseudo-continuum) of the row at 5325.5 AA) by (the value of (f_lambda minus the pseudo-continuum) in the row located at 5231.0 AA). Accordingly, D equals 0.1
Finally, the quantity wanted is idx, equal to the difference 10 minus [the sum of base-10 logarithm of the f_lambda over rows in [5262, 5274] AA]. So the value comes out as 0.44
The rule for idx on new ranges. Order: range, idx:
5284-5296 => 0.33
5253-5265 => 0.51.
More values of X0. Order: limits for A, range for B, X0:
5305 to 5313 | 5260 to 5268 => 220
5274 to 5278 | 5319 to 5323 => 258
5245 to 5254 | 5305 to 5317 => 244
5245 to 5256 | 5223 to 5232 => 211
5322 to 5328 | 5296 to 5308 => 266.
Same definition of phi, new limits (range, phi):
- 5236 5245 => 13.5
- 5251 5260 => 12.9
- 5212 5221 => 12.8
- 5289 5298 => 14.2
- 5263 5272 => 14.1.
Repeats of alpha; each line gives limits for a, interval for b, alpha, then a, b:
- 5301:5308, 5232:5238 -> 3.31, 1.20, 2.1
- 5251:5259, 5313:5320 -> 2.89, 1.37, 1.5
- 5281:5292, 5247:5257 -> 1.81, 0.78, 1.0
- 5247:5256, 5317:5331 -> 2.42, 1.11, 1.3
